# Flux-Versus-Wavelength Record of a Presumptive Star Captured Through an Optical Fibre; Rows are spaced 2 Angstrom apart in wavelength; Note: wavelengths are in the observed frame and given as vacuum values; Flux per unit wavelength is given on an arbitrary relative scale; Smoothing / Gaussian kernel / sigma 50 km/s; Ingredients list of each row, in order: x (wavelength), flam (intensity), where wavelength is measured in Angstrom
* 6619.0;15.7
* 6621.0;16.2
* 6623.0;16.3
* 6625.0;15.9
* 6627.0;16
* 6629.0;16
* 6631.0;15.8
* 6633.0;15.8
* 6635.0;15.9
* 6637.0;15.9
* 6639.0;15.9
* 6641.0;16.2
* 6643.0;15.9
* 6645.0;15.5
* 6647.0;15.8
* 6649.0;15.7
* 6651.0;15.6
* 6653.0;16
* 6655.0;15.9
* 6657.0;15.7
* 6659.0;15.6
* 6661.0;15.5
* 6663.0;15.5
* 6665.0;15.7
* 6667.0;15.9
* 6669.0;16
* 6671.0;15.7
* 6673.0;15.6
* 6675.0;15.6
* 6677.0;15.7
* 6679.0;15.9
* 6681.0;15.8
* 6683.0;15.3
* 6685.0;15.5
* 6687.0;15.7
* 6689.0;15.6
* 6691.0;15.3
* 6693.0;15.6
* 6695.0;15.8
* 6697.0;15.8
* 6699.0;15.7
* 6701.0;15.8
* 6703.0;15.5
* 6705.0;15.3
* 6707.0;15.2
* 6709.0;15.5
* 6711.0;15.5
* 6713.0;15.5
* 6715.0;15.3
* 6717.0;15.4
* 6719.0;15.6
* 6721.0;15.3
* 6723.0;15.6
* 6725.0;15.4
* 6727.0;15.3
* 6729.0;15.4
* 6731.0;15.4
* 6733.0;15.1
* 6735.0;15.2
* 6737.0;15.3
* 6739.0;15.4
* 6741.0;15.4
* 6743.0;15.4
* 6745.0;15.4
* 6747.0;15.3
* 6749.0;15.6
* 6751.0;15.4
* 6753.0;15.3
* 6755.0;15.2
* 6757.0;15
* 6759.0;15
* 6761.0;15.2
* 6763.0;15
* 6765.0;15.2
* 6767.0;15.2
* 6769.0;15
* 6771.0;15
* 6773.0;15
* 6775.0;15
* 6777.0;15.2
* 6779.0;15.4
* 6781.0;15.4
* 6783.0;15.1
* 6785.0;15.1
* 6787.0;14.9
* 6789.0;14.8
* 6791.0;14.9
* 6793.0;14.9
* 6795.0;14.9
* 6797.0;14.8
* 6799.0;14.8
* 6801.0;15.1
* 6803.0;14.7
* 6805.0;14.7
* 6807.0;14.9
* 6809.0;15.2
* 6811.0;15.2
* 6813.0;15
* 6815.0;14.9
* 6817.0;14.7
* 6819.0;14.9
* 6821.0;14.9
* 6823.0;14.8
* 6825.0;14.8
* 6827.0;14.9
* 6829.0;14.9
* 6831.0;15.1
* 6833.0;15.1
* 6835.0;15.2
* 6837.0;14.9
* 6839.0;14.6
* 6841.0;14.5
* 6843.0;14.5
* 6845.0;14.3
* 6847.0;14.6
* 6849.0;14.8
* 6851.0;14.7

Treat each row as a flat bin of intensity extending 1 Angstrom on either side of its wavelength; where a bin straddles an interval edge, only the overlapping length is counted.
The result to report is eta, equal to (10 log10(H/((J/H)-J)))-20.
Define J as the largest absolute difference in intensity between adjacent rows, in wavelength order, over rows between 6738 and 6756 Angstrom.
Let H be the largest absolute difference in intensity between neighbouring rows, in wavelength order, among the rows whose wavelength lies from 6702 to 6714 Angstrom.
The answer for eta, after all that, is -23.7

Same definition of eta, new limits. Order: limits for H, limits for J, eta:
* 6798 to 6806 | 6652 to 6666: -18.8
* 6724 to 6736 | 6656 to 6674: -23.7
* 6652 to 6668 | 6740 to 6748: -23.0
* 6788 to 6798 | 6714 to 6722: -34.3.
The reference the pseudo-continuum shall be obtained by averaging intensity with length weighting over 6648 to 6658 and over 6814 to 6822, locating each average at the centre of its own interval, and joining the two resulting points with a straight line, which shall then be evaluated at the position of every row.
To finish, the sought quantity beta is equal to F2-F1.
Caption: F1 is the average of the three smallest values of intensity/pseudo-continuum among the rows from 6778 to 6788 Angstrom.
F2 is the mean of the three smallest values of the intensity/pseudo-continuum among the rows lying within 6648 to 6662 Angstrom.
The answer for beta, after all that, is -0.012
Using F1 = 1.000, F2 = 0.988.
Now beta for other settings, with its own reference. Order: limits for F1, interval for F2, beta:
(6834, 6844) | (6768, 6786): 0.005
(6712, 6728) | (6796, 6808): -0.008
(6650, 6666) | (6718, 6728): 0.011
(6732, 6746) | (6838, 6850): -0.011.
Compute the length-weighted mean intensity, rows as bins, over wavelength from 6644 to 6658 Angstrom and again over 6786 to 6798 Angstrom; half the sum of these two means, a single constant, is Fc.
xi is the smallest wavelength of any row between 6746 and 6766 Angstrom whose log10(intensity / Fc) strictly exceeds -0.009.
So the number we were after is 6747.0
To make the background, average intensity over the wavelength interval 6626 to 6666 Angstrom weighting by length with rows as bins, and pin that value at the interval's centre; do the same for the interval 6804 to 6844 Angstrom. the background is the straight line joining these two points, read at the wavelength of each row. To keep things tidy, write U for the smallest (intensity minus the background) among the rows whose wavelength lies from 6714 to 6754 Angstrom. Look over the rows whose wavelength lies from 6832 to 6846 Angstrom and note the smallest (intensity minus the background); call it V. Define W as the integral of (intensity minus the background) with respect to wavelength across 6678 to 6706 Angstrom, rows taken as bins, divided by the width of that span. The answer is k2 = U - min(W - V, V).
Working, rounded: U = -0.25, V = -0.48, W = 0.05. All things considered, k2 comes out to 0.23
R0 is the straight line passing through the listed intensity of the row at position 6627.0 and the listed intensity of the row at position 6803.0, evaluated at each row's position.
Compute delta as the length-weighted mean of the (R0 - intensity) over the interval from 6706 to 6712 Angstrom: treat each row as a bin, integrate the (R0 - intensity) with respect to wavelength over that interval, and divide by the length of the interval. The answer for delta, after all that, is -0.01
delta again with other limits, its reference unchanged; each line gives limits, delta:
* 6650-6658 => 0.00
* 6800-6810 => -0.23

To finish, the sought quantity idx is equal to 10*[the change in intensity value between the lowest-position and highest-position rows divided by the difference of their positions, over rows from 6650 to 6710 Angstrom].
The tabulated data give -0.017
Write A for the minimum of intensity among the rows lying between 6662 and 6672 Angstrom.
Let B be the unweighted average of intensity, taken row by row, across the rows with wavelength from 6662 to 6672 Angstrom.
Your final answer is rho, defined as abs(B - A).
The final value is 0.26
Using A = 15.5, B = 15.76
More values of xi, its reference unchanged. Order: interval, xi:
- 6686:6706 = 6687.0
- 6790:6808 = 6801.0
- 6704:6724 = 6705.0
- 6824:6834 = 6831.0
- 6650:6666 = 6651.0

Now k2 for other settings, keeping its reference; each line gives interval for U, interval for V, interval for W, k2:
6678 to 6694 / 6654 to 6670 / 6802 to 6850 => -0.09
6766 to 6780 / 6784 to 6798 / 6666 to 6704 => 0.10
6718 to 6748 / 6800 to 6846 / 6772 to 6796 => 0.23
